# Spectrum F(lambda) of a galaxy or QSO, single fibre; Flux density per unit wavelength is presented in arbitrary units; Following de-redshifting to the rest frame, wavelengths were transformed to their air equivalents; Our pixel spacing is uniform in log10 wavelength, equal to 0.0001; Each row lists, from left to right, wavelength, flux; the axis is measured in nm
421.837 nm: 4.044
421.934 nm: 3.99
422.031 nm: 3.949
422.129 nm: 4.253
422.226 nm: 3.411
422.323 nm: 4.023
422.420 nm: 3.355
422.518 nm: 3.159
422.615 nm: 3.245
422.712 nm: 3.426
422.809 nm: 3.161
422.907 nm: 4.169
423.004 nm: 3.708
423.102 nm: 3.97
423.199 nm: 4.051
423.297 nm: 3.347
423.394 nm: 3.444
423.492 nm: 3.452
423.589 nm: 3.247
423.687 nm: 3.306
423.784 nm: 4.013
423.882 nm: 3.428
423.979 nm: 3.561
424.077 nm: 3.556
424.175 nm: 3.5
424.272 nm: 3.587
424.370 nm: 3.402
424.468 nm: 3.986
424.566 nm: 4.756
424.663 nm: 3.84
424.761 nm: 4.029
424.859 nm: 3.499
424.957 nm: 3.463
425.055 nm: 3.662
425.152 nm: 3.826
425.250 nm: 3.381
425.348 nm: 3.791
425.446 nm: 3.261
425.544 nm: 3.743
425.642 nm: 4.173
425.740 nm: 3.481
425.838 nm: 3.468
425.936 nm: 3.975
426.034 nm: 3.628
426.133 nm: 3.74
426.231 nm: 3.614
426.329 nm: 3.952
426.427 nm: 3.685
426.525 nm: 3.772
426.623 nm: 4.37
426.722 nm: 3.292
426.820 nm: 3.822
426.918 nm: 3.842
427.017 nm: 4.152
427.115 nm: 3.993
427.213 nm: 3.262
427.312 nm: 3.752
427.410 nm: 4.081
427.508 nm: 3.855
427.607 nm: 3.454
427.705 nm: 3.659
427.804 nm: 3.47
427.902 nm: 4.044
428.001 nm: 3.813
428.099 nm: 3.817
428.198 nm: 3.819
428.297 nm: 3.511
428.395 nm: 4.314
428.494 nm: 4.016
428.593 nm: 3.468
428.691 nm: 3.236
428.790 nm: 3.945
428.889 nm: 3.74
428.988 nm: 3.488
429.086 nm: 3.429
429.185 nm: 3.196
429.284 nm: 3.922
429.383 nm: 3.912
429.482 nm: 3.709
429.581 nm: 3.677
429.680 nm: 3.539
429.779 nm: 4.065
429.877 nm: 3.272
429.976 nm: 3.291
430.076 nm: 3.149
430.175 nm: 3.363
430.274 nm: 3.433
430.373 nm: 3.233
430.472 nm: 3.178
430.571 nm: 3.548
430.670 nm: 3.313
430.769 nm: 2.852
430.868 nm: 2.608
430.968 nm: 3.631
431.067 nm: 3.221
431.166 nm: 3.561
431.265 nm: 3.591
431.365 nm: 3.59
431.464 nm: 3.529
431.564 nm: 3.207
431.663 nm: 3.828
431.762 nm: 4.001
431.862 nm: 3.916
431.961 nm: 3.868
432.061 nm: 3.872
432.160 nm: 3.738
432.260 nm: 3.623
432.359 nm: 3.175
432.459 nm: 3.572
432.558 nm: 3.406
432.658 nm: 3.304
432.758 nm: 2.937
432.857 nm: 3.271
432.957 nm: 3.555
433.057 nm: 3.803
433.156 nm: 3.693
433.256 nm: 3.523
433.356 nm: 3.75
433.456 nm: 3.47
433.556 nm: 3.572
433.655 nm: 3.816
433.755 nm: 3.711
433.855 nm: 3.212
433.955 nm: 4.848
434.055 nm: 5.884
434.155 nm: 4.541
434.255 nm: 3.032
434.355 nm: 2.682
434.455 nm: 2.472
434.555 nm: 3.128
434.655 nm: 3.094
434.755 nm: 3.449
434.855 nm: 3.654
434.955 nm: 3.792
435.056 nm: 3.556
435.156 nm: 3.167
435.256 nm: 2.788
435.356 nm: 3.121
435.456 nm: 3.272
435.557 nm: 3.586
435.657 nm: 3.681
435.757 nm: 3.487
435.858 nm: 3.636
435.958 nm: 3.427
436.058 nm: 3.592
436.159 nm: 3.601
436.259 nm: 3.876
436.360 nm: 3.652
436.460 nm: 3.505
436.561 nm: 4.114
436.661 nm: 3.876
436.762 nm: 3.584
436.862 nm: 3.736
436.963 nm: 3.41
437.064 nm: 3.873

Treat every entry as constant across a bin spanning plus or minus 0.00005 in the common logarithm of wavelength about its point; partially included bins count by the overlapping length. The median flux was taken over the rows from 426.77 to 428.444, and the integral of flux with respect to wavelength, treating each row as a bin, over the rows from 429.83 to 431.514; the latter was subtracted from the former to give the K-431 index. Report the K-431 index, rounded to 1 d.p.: -1.8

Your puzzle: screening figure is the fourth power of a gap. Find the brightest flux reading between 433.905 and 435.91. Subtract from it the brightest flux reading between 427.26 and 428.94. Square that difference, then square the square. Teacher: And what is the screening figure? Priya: 6.1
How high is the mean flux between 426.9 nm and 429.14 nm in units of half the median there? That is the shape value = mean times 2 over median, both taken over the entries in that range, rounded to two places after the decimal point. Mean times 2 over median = 1.96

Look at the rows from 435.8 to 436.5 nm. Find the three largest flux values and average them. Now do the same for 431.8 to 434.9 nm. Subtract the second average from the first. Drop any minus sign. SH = 1.37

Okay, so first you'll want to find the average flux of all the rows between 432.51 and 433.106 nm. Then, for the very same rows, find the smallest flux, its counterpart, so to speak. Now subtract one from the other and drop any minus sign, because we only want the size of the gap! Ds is 0.44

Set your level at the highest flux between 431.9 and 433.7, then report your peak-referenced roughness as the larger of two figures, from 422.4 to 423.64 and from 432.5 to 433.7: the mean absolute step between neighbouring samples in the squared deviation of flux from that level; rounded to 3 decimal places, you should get 0.187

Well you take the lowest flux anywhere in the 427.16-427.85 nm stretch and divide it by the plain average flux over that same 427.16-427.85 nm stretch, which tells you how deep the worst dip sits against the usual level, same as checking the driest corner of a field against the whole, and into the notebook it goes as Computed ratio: 0.89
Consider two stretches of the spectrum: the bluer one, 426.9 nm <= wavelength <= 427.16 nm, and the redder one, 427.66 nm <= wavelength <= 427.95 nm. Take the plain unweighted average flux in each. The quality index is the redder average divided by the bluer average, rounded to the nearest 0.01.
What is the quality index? 0.93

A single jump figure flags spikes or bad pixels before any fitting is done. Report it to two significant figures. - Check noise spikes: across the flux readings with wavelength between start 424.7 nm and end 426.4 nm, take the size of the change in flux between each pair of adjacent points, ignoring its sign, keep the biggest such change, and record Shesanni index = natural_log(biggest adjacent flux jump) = -0.37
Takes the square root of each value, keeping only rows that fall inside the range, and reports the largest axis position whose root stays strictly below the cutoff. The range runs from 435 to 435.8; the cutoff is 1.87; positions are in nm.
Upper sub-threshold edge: 435.757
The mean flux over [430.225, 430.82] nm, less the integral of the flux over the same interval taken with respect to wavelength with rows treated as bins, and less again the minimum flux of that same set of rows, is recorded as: -1.53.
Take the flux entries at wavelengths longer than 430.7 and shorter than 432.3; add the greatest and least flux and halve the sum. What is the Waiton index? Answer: 3.30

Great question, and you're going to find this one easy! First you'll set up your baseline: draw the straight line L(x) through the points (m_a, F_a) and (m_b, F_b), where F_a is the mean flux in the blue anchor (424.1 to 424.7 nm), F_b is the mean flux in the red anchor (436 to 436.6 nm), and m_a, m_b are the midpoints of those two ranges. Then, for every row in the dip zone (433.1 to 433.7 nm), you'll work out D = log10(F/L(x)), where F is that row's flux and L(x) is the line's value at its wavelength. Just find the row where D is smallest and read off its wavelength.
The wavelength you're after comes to 433.456 nm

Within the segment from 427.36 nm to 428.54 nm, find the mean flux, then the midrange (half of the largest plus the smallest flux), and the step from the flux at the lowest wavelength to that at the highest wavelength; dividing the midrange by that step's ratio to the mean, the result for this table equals -228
